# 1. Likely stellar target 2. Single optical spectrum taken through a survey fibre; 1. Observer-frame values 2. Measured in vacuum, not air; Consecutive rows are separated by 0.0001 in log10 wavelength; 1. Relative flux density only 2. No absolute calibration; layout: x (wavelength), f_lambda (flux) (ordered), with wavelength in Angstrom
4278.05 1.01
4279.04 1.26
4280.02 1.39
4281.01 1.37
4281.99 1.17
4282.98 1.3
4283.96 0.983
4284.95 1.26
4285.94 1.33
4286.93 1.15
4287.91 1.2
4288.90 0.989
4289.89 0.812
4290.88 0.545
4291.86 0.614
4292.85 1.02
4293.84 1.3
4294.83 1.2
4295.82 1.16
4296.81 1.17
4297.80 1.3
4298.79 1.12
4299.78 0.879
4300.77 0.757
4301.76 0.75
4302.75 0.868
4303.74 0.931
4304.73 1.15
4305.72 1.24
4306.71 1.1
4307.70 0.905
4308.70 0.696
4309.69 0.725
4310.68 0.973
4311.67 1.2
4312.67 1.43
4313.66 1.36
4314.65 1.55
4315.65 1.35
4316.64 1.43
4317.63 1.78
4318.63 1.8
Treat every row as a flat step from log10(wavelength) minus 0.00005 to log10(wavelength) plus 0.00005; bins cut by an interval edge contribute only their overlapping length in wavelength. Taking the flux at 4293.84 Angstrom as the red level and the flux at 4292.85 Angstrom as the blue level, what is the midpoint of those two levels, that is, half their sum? 1.16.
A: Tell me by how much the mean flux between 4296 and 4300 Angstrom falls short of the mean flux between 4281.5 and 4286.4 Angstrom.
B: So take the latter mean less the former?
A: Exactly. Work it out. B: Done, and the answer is 0.1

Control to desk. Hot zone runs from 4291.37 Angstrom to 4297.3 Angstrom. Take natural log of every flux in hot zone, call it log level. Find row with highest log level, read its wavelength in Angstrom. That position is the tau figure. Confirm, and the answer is 4293.84 Angstrom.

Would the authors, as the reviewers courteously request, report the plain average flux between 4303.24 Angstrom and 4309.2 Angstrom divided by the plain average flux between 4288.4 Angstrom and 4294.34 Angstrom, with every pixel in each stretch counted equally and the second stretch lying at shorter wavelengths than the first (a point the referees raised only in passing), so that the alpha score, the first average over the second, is 1.14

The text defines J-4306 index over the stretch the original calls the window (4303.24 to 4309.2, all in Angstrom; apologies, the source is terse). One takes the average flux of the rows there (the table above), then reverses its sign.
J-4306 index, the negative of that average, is -1.00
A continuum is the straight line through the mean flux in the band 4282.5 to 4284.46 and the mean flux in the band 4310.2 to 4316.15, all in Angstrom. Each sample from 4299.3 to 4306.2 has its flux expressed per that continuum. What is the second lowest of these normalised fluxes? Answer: 0.61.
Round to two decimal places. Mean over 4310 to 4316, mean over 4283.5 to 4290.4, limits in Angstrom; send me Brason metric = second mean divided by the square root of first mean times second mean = 0.92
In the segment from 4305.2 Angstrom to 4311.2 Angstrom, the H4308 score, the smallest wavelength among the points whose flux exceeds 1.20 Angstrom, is 4305.72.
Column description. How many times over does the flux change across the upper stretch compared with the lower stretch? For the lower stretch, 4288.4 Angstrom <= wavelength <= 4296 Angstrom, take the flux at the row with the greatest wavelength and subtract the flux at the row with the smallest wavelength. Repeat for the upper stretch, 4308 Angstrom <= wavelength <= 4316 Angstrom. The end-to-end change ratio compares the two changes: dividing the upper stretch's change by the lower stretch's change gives 3.8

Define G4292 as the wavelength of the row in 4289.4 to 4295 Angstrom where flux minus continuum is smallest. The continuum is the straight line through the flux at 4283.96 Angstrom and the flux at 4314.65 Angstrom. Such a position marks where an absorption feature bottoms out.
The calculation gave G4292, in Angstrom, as 4290.88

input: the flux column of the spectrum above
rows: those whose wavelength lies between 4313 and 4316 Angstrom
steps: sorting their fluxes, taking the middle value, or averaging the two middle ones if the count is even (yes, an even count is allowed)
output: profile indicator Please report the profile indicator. 1.4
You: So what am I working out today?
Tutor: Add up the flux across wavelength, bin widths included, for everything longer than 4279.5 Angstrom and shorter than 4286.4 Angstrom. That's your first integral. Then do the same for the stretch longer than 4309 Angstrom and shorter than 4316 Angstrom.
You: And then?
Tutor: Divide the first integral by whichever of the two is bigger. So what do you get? 1.00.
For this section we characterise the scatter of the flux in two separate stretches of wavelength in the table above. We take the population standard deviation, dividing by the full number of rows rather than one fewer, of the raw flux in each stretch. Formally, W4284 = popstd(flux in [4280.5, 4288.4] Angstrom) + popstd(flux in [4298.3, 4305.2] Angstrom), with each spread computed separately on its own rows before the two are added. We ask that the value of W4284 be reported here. 0.26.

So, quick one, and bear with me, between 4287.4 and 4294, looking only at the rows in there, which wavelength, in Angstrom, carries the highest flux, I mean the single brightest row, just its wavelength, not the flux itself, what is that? 4293.84 Angstrom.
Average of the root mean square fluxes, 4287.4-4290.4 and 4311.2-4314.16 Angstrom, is 1.17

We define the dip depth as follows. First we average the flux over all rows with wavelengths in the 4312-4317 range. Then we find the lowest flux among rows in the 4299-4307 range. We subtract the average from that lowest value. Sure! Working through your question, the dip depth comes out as -0.67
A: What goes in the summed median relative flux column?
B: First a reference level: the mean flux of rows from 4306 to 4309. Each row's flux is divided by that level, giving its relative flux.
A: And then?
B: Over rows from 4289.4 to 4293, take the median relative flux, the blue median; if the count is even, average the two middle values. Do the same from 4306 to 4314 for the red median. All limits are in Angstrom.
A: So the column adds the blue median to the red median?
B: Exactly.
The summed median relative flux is 1.9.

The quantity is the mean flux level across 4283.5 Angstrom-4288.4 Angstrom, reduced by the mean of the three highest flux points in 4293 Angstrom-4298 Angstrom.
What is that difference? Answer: -0.08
